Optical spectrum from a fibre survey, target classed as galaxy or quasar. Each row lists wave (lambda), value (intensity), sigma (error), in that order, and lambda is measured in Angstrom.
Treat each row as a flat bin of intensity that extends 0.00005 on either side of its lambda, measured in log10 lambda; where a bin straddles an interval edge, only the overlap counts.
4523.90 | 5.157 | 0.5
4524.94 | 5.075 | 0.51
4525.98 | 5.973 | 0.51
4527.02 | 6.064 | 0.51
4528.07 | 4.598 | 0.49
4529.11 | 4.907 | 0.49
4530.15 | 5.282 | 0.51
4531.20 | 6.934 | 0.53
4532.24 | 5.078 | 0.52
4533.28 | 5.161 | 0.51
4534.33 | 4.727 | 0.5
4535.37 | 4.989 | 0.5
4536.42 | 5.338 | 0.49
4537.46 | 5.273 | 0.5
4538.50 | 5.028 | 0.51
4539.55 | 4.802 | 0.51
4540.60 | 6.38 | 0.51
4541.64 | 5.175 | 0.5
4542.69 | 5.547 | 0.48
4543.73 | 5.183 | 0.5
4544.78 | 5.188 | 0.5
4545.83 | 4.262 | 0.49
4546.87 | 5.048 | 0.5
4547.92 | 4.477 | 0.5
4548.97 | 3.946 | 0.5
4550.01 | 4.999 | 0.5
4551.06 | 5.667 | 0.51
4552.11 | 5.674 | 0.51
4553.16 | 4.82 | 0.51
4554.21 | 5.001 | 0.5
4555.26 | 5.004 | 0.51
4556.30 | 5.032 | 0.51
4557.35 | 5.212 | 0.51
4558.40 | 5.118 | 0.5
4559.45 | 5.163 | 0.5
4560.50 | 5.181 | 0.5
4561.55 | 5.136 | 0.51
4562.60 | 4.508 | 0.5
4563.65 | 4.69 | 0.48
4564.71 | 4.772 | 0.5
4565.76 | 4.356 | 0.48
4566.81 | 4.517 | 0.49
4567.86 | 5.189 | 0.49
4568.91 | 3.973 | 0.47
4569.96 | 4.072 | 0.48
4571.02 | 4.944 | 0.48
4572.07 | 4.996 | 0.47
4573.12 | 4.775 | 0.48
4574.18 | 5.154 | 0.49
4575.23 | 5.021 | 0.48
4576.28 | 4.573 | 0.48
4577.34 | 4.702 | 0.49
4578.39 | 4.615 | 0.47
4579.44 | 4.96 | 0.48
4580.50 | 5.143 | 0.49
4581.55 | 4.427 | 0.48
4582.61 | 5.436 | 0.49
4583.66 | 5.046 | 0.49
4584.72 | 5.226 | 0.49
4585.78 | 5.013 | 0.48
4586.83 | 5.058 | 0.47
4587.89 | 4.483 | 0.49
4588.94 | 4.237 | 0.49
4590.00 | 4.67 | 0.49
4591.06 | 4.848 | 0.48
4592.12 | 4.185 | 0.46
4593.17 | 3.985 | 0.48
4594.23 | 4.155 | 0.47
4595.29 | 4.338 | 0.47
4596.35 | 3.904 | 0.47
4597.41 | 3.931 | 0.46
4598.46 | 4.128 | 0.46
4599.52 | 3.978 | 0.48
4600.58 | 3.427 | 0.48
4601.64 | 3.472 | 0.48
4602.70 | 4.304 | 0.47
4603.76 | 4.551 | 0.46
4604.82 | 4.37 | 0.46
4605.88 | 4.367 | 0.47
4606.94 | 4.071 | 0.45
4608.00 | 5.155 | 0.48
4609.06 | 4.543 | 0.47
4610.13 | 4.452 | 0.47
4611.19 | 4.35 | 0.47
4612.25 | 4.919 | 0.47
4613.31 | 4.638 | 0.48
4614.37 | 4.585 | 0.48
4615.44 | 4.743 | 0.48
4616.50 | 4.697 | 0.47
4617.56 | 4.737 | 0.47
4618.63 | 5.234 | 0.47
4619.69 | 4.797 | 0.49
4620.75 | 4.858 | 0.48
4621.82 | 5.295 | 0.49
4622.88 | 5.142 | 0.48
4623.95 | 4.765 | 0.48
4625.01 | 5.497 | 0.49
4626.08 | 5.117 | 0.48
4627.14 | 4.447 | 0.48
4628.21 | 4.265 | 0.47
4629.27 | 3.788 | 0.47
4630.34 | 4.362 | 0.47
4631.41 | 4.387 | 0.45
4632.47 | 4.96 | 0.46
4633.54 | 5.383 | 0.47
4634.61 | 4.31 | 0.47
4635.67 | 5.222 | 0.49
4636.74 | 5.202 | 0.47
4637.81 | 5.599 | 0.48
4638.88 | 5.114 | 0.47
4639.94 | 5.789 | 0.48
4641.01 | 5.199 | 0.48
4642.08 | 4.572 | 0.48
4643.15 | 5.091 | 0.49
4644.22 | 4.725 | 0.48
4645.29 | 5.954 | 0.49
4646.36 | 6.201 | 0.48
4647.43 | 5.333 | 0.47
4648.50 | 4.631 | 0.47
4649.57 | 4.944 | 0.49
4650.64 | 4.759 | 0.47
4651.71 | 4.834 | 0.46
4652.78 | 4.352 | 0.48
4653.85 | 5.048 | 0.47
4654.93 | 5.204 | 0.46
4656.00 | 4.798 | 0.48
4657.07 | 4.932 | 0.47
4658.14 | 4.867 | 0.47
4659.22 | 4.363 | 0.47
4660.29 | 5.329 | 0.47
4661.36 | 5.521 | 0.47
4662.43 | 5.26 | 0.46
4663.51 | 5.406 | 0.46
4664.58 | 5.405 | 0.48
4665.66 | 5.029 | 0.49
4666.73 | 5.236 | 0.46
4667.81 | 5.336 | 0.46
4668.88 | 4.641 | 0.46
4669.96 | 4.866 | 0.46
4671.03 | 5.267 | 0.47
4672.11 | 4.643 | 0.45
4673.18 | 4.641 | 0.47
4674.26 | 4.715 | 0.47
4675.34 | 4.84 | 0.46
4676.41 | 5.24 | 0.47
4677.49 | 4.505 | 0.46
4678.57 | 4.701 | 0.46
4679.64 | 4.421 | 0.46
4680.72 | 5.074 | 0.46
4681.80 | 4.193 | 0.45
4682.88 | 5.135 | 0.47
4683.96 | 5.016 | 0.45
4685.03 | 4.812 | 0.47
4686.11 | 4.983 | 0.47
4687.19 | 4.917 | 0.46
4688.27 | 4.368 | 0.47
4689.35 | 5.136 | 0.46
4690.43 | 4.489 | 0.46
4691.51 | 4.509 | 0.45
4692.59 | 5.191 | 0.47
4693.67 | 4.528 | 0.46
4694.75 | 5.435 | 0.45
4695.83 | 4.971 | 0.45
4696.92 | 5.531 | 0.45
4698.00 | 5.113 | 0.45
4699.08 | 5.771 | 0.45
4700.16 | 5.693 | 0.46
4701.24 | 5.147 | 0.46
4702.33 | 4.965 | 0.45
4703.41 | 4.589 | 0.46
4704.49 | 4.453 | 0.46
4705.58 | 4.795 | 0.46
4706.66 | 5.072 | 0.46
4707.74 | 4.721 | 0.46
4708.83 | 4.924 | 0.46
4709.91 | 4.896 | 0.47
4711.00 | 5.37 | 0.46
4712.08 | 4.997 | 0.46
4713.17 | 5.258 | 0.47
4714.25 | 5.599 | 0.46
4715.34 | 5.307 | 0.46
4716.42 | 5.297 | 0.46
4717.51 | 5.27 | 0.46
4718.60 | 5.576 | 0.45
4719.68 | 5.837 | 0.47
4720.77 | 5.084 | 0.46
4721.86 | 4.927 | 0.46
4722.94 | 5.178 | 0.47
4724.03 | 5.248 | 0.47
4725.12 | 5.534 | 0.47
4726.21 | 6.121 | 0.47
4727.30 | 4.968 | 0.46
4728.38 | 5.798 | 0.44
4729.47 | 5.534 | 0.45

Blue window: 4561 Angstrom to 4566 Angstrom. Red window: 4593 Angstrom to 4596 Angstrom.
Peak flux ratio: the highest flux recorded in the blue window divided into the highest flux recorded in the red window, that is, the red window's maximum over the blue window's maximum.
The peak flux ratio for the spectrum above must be 0.84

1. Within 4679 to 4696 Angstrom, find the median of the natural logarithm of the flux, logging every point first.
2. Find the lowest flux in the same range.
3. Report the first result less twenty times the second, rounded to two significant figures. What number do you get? -82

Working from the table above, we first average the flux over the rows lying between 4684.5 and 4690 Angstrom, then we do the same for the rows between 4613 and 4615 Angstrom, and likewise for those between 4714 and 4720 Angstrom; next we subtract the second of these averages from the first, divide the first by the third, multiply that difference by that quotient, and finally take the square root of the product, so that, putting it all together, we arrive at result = 0.45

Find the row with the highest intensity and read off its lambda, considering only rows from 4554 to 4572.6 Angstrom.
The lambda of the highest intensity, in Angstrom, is 4557.35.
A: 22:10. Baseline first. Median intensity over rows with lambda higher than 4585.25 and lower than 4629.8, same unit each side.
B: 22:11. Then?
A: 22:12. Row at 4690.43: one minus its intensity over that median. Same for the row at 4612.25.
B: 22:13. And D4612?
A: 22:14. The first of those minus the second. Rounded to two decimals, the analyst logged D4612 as 0.10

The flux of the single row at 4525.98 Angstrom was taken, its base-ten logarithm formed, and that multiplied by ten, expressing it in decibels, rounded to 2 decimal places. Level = 7.76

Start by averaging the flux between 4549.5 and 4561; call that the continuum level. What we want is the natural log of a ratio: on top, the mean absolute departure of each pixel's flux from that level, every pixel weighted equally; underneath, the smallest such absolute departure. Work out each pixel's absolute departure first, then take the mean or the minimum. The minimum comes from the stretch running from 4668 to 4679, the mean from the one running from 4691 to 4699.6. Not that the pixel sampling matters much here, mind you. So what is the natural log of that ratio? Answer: 1.6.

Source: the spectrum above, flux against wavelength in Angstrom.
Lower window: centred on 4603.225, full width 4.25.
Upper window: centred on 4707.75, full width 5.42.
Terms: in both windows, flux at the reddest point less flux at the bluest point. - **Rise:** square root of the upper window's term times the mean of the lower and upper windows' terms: 0.22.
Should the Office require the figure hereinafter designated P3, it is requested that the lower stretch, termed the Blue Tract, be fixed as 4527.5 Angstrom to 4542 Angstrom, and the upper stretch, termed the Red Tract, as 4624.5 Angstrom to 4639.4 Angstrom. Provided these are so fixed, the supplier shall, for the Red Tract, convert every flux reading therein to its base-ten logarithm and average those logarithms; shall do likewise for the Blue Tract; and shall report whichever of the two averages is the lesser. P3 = 0.681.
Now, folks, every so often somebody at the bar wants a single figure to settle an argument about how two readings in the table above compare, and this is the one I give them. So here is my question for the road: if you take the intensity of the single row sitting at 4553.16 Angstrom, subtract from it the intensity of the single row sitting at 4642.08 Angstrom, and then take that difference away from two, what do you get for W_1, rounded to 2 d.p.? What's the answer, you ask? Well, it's 1.75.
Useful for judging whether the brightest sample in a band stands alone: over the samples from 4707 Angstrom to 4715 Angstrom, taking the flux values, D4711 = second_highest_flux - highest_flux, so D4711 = -0.23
